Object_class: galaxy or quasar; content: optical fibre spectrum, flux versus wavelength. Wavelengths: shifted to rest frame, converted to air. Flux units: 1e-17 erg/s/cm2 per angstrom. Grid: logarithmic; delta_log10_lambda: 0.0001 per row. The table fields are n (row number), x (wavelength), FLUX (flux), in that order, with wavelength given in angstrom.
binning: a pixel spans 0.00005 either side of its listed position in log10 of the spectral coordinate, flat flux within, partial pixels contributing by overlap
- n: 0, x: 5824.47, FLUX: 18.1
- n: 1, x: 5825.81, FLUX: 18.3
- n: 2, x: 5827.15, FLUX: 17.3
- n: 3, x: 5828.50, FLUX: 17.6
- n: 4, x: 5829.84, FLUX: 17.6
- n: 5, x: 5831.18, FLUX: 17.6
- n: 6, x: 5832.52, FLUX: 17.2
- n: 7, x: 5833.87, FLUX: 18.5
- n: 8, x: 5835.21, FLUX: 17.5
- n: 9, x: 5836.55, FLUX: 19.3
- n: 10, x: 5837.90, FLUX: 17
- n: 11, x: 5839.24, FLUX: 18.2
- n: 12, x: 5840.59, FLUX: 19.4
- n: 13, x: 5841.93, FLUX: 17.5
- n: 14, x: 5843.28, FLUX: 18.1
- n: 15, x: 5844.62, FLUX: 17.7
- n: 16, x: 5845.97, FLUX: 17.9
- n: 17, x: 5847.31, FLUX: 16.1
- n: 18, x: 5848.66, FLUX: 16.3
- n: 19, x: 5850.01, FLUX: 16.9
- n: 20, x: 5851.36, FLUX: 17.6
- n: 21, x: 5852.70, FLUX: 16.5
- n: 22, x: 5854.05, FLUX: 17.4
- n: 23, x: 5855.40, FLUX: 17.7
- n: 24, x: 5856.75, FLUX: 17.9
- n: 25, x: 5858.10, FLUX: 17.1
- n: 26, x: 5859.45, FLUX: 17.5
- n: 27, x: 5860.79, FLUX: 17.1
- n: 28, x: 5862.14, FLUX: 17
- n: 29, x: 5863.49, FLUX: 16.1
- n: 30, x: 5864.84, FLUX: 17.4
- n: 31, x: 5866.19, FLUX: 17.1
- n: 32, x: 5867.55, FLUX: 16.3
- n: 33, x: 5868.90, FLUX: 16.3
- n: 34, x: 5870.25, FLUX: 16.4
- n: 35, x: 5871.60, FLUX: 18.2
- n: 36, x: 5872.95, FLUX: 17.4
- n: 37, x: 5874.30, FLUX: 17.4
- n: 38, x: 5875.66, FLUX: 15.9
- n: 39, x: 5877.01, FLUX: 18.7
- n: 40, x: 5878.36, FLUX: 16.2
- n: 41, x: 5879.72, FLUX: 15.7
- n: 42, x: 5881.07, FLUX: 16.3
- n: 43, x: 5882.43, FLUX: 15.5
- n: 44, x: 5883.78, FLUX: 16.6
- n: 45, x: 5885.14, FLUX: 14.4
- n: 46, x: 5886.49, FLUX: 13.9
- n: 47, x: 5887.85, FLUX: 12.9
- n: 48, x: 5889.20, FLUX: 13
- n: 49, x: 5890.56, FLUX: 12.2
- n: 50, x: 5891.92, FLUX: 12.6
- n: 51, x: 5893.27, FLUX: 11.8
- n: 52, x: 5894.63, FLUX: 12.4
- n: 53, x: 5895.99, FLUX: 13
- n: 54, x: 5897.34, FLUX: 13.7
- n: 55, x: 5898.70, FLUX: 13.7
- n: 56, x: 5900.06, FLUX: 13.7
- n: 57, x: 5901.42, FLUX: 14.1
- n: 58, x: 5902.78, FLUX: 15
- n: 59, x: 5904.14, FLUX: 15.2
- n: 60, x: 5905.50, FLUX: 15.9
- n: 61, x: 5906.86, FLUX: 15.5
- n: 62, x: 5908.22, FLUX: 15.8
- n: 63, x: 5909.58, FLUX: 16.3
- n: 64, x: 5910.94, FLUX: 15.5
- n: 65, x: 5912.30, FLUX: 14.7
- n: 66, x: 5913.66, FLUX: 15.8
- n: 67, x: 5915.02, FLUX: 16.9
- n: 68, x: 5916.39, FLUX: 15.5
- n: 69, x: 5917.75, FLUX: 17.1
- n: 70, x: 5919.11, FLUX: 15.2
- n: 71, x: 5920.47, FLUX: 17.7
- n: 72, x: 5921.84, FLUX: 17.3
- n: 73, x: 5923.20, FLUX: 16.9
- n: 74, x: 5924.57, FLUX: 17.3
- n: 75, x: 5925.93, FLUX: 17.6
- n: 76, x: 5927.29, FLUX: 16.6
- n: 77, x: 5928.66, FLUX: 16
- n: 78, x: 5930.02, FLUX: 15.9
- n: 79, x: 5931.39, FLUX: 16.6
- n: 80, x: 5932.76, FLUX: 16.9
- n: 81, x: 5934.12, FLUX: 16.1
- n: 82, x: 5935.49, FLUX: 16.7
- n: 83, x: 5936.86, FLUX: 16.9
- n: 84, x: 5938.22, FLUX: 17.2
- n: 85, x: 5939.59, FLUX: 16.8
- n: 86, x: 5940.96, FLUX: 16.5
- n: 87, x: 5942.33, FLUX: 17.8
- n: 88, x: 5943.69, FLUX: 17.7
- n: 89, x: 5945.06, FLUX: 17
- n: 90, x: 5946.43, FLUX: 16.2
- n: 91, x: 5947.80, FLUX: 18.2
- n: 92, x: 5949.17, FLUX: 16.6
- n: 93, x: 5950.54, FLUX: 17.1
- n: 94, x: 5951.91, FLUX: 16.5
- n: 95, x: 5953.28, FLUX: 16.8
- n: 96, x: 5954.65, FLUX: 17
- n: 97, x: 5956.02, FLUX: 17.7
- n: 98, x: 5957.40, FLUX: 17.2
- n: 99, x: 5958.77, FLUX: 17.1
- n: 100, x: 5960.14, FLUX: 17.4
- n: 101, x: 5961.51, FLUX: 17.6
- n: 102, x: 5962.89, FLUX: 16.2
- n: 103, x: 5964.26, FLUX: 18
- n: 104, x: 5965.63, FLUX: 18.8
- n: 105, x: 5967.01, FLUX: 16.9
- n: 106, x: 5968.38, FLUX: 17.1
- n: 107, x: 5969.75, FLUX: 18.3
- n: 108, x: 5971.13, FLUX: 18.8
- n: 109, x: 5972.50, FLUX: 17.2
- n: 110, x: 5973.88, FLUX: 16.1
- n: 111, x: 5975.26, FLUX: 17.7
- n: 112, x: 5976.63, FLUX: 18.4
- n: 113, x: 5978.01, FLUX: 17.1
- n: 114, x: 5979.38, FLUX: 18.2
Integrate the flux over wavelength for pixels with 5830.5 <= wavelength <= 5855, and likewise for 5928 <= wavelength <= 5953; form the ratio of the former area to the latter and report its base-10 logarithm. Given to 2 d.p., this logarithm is 0.01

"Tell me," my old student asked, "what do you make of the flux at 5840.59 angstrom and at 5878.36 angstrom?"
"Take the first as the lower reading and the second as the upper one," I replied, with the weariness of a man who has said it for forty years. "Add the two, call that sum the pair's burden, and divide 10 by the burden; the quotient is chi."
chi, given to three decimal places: 0.281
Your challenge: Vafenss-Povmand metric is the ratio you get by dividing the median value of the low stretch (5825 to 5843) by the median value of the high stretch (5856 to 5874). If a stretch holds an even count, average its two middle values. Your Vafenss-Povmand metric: 1.03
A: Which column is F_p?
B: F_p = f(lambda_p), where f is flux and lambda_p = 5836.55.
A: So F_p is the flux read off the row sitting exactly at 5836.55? 19.3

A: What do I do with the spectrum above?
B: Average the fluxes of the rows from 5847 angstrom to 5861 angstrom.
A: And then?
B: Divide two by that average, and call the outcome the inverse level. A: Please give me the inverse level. 0.117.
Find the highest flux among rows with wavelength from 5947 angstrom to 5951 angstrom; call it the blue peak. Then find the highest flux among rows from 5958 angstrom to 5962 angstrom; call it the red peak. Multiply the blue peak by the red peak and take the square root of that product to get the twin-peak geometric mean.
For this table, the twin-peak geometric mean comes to 17.9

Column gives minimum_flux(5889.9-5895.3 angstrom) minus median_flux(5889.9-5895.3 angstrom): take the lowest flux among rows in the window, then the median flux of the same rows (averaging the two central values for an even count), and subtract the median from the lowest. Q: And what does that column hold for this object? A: -0.5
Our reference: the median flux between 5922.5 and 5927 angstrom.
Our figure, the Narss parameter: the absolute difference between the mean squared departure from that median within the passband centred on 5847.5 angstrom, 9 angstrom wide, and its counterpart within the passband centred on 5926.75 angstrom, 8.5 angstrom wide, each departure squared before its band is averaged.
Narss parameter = 0.2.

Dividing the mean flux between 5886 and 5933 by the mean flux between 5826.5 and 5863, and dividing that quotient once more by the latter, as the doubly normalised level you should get 0.049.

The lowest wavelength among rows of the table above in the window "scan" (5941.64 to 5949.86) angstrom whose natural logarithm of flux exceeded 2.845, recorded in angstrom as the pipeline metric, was 5942.33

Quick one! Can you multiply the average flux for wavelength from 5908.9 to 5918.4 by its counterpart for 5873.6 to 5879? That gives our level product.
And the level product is 272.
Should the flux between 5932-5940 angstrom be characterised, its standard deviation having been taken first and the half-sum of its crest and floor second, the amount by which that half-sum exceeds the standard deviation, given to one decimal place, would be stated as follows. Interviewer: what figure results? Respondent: 16.3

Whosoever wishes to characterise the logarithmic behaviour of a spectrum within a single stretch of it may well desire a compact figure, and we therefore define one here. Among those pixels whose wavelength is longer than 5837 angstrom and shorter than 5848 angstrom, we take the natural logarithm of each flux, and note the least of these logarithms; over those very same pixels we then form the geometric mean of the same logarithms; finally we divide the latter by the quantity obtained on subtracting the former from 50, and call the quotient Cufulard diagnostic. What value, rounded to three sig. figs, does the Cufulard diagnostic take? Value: 0.0609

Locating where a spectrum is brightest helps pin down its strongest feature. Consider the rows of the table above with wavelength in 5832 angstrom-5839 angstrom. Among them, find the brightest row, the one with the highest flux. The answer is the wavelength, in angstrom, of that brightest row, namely 5836.55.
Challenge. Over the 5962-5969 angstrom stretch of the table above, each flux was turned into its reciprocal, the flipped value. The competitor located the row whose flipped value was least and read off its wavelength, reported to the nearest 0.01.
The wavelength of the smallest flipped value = 5965.63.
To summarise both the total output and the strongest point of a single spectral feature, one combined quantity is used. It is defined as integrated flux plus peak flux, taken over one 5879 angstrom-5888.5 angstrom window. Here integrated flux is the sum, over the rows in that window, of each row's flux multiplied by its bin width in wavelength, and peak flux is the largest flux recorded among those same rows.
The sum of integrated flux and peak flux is 159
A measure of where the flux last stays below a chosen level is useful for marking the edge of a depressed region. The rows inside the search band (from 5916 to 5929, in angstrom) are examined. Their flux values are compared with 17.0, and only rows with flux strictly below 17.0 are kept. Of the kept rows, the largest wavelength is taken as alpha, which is 5928.66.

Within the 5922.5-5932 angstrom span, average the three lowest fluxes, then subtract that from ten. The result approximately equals -6.17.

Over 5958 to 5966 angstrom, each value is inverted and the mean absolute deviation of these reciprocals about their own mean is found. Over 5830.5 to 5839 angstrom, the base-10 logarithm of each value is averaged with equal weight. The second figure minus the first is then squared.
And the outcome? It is 1.56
